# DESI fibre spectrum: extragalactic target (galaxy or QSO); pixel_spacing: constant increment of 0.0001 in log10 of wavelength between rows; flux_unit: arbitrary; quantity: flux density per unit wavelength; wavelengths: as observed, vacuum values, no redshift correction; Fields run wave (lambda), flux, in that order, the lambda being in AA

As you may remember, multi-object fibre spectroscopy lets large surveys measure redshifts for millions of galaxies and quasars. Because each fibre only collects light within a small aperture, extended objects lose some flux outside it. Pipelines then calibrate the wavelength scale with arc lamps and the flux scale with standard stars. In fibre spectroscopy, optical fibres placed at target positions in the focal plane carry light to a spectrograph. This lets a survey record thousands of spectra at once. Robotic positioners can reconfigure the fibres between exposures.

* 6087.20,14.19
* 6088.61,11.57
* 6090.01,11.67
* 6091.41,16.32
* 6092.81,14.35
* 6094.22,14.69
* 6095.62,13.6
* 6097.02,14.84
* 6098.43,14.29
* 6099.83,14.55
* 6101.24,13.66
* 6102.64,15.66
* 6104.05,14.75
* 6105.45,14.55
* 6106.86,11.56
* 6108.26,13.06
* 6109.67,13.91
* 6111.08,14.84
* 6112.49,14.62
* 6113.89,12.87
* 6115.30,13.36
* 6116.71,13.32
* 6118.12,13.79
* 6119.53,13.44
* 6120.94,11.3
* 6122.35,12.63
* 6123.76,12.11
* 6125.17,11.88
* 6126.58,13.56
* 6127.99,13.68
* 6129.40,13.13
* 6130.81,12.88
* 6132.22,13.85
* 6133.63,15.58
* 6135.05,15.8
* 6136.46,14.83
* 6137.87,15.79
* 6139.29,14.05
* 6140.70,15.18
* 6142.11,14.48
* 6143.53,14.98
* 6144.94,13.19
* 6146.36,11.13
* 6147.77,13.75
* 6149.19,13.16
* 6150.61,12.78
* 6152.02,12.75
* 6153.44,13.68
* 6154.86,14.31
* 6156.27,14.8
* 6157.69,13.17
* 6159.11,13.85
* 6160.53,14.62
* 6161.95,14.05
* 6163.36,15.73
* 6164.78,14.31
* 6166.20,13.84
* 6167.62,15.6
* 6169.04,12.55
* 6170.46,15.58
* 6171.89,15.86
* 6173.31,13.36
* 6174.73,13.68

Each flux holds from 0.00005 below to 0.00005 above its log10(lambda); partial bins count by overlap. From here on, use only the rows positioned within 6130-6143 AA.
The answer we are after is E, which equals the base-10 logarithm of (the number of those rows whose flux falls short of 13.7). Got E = 0.00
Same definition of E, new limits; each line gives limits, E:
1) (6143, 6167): 0.85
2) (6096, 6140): 1.18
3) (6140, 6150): 0.48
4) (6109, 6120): 0.60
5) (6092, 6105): 0.30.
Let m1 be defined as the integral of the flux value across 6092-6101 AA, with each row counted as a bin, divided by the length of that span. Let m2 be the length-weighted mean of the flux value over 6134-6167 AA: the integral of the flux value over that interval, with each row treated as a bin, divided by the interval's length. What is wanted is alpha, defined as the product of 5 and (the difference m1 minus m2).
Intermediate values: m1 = 14.37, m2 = 14.12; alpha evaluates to 1.3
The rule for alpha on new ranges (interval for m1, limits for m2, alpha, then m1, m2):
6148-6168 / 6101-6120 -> 1.0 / 14.01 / 13.82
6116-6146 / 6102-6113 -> -1.7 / 13.75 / 14.09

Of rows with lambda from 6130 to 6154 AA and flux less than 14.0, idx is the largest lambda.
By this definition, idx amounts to 6153.44 AA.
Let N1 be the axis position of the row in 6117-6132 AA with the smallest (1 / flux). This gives 6118.12 AA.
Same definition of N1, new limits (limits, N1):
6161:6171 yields 6163.36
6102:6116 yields 6102.64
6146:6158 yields 6156.27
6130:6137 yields 6135.05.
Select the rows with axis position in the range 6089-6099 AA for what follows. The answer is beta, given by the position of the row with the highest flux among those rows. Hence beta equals 6091.41 AA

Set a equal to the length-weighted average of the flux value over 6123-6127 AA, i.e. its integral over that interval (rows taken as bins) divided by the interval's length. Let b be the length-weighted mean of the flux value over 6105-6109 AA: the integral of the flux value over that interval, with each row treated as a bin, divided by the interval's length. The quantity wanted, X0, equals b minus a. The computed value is 0.5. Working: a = 12.4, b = 13.0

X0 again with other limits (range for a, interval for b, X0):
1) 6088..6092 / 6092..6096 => 1.2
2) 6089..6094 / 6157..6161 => -0.2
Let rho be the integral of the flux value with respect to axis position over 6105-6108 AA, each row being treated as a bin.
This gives 39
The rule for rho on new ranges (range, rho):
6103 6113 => 139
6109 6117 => 111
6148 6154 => 79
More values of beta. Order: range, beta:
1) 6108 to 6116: 6111.08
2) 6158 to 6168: 6163.36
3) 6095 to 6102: 6097.02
